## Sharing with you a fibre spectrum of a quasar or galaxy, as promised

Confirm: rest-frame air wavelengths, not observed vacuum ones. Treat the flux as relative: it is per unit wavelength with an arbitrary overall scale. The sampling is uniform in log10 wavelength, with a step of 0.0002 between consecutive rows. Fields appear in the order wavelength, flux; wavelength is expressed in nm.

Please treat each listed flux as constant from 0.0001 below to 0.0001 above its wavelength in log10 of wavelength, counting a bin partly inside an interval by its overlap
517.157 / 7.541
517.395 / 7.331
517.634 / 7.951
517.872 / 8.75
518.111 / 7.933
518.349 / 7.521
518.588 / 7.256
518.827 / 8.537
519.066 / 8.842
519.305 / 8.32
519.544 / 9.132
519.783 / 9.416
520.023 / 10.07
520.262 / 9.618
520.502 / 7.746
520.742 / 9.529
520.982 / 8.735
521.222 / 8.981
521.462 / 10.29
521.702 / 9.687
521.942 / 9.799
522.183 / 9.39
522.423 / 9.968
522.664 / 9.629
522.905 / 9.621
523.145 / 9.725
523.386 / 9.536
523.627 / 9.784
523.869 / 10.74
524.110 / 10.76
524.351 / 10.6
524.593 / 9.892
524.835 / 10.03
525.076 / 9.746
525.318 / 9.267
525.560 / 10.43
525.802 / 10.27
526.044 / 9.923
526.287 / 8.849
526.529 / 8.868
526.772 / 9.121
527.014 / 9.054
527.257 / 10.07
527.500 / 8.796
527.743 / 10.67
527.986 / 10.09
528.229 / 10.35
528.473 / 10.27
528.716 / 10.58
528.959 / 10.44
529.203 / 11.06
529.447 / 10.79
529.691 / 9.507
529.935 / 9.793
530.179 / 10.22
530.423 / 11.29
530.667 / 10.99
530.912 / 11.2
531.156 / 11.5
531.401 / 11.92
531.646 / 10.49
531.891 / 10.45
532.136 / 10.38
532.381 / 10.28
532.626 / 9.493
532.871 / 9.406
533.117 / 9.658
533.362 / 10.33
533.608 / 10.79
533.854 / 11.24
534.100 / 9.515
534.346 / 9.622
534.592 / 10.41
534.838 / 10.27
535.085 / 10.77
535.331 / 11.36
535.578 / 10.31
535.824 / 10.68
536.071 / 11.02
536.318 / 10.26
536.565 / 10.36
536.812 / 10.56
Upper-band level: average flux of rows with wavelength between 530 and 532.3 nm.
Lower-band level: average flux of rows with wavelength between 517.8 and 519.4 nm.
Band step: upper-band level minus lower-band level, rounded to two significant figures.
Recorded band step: 2.8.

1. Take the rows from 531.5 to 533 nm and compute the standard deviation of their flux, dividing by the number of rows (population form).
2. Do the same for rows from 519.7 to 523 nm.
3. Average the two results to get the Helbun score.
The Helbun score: 0.53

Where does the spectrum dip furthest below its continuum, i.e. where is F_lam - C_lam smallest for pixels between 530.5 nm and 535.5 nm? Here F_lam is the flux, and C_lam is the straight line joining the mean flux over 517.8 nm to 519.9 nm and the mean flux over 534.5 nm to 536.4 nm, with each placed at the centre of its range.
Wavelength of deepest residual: 534.100 nm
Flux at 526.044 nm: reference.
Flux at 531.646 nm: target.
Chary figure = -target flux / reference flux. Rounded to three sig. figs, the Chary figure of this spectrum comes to -1.06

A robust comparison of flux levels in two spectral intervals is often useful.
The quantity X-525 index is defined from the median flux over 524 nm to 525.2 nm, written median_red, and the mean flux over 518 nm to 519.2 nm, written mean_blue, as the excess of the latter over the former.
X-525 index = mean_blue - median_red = -2.0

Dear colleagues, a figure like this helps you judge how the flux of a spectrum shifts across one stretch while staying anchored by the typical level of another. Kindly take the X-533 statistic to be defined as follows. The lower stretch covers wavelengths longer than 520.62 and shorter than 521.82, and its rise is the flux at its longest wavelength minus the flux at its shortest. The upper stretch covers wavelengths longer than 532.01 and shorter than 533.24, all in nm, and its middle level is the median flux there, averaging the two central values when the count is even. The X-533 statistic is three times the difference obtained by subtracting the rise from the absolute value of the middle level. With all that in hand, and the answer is 28.5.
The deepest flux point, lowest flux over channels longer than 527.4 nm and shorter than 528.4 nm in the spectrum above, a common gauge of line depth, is 8.796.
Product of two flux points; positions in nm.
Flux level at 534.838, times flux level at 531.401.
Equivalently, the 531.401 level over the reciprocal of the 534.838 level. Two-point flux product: 122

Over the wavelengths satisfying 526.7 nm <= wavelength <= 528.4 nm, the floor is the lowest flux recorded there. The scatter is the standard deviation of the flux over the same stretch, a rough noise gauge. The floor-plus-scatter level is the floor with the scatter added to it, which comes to 9.5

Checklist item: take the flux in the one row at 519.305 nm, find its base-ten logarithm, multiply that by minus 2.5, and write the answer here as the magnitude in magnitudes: -2.30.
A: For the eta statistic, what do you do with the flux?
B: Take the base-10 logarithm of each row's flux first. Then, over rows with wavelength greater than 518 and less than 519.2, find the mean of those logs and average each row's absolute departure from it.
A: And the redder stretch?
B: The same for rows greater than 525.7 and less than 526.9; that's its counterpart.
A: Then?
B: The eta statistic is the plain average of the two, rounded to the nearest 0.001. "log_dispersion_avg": 0.027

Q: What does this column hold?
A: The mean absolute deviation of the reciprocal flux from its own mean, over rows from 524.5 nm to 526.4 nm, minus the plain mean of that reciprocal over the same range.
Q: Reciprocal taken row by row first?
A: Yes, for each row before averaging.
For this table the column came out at -0.098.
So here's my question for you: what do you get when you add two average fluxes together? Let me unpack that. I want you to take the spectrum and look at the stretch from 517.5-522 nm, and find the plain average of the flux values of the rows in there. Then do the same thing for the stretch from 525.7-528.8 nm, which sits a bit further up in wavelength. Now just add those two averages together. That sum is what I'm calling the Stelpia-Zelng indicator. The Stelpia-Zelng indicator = 18.6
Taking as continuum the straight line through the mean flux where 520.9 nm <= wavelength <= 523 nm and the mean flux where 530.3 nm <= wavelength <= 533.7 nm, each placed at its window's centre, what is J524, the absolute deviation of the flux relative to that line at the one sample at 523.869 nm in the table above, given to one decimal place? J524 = 1.0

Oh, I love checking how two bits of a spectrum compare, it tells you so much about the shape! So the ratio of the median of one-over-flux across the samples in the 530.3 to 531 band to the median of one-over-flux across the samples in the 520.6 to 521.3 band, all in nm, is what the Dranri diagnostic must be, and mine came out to 0.80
